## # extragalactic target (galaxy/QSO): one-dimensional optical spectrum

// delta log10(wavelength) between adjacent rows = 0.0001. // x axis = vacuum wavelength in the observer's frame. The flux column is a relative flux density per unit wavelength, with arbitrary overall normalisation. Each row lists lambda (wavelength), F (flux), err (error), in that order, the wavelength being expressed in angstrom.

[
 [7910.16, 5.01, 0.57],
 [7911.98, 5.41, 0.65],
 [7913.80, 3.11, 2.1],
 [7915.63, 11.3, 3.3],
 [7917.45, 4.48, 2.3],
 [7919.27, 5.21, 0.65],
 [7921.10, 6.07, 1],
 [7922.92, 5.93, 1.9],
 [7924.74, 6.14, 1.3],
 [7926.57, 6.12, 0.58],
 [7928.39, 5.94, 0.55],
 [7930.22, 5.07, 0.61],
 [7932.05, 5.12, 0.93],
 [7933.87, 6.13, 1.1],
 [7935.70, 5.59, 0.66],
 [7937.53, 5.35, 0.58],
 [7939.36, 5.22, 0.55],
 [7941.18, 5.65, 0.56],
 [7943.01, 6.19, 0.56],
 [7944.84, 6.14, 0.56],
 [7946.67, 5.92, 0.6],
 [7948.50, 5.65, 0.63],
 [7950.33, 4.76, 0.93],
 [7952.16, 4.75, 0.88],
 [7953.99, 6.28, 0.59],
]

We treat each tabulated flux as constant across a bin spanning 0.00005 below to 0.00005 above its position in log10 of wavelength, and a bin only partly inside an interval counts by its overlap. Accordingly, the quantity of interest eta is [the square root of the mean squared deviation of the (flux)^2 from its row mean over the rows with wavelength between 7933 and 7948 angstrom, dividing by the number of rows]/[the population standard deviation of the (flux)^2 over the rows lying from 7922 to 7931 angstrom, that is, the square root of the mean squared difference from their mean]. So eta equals 0.92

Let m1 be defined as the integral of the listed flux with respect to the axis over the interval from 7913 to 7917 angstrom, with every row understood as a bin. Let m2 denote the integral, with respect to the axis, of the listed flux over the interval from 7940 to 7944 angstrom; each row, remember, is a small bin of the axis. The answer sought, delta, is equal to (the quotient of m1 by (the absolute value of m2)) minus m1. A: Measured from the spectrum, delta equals -27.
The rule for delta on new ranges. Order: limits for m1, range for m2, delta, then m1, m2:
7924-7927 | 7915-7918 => -18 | 18.4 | 24.0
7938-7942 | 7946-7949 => -20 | 21.7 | 17.4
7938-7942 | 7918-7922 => -21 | 21.7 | 22.1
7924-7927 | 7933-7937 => -18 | 18.4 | 23.2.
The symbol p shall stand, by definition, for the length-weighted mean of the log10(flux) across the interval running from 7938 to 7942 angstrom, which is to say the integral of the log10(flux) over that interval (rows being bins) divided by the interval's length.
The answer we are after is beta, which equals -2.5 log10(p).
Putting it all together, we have 0.334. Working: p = 0.73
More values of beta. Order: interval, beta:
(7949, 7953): 0.411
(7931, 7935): 0.317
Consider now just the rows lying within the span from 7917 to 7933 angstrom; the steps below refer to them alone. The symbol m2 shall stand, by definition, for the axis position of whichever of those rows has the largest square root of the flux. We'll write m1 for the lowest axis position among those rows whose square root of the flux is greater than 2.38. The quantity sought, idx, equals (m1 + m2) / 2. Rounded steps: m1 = 7921.10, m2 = 7924.74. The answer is 7922.9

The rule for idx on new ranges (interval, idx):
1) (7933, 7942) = 7933.9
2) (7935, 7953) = 7943.0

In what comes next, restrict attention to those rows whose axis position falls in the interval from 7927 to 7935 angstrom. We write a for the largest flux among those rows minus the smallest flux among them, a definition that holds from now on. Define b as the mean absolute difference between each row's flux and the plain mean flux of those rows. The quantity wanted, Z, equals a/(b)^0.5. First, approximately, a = 1.1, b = 0.47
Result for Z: 1.5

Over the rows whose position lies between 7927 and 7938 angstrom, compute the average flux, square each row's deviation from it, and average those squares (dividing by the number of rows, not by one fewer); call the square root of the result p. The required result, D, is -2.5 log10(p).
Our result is 1.0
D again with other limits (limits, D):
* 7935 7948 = 1.1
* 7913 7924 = -1.0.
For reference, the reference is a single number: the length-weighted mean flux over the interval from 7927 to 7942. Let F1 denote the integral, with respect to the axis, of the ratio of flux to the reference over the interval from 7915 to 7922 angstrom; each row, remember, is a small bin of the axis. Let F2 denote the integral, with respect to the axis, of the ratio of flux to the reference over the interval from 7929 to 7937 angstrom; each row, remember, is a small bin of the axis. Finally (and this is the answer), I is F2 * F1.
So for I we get 66.1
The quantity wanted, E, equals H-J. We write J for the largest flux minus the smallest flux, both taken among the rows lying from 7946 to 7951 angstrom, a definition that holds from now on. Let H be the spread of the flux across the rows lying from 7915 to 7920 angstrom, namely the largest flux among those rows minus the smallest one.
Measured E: 5.7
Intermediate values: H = 6.8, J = 1.2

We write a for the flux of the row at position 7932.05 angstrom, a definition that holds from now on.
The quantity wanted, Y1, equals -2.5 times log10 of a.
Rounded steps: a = 5.12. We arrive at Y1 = -1.77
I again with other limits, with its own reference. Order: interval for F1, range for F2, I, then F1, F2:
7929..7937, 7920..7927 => 60.6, 7.9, 7.64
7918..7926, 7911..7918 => 65.2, 8.4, 7.78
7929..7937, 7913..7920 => 61.2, 7.9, 7.71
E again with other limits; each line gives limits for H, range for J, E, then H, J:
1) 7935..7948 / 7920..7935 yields -0.1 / 1.0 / 1.1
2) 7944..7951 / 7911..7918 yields -6.8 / 1.4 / 8.2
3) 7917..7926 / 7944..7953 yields 0.3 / 1.7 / 1.4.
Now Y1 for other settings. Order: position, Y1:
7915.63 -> -2.63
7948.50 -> -1.88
